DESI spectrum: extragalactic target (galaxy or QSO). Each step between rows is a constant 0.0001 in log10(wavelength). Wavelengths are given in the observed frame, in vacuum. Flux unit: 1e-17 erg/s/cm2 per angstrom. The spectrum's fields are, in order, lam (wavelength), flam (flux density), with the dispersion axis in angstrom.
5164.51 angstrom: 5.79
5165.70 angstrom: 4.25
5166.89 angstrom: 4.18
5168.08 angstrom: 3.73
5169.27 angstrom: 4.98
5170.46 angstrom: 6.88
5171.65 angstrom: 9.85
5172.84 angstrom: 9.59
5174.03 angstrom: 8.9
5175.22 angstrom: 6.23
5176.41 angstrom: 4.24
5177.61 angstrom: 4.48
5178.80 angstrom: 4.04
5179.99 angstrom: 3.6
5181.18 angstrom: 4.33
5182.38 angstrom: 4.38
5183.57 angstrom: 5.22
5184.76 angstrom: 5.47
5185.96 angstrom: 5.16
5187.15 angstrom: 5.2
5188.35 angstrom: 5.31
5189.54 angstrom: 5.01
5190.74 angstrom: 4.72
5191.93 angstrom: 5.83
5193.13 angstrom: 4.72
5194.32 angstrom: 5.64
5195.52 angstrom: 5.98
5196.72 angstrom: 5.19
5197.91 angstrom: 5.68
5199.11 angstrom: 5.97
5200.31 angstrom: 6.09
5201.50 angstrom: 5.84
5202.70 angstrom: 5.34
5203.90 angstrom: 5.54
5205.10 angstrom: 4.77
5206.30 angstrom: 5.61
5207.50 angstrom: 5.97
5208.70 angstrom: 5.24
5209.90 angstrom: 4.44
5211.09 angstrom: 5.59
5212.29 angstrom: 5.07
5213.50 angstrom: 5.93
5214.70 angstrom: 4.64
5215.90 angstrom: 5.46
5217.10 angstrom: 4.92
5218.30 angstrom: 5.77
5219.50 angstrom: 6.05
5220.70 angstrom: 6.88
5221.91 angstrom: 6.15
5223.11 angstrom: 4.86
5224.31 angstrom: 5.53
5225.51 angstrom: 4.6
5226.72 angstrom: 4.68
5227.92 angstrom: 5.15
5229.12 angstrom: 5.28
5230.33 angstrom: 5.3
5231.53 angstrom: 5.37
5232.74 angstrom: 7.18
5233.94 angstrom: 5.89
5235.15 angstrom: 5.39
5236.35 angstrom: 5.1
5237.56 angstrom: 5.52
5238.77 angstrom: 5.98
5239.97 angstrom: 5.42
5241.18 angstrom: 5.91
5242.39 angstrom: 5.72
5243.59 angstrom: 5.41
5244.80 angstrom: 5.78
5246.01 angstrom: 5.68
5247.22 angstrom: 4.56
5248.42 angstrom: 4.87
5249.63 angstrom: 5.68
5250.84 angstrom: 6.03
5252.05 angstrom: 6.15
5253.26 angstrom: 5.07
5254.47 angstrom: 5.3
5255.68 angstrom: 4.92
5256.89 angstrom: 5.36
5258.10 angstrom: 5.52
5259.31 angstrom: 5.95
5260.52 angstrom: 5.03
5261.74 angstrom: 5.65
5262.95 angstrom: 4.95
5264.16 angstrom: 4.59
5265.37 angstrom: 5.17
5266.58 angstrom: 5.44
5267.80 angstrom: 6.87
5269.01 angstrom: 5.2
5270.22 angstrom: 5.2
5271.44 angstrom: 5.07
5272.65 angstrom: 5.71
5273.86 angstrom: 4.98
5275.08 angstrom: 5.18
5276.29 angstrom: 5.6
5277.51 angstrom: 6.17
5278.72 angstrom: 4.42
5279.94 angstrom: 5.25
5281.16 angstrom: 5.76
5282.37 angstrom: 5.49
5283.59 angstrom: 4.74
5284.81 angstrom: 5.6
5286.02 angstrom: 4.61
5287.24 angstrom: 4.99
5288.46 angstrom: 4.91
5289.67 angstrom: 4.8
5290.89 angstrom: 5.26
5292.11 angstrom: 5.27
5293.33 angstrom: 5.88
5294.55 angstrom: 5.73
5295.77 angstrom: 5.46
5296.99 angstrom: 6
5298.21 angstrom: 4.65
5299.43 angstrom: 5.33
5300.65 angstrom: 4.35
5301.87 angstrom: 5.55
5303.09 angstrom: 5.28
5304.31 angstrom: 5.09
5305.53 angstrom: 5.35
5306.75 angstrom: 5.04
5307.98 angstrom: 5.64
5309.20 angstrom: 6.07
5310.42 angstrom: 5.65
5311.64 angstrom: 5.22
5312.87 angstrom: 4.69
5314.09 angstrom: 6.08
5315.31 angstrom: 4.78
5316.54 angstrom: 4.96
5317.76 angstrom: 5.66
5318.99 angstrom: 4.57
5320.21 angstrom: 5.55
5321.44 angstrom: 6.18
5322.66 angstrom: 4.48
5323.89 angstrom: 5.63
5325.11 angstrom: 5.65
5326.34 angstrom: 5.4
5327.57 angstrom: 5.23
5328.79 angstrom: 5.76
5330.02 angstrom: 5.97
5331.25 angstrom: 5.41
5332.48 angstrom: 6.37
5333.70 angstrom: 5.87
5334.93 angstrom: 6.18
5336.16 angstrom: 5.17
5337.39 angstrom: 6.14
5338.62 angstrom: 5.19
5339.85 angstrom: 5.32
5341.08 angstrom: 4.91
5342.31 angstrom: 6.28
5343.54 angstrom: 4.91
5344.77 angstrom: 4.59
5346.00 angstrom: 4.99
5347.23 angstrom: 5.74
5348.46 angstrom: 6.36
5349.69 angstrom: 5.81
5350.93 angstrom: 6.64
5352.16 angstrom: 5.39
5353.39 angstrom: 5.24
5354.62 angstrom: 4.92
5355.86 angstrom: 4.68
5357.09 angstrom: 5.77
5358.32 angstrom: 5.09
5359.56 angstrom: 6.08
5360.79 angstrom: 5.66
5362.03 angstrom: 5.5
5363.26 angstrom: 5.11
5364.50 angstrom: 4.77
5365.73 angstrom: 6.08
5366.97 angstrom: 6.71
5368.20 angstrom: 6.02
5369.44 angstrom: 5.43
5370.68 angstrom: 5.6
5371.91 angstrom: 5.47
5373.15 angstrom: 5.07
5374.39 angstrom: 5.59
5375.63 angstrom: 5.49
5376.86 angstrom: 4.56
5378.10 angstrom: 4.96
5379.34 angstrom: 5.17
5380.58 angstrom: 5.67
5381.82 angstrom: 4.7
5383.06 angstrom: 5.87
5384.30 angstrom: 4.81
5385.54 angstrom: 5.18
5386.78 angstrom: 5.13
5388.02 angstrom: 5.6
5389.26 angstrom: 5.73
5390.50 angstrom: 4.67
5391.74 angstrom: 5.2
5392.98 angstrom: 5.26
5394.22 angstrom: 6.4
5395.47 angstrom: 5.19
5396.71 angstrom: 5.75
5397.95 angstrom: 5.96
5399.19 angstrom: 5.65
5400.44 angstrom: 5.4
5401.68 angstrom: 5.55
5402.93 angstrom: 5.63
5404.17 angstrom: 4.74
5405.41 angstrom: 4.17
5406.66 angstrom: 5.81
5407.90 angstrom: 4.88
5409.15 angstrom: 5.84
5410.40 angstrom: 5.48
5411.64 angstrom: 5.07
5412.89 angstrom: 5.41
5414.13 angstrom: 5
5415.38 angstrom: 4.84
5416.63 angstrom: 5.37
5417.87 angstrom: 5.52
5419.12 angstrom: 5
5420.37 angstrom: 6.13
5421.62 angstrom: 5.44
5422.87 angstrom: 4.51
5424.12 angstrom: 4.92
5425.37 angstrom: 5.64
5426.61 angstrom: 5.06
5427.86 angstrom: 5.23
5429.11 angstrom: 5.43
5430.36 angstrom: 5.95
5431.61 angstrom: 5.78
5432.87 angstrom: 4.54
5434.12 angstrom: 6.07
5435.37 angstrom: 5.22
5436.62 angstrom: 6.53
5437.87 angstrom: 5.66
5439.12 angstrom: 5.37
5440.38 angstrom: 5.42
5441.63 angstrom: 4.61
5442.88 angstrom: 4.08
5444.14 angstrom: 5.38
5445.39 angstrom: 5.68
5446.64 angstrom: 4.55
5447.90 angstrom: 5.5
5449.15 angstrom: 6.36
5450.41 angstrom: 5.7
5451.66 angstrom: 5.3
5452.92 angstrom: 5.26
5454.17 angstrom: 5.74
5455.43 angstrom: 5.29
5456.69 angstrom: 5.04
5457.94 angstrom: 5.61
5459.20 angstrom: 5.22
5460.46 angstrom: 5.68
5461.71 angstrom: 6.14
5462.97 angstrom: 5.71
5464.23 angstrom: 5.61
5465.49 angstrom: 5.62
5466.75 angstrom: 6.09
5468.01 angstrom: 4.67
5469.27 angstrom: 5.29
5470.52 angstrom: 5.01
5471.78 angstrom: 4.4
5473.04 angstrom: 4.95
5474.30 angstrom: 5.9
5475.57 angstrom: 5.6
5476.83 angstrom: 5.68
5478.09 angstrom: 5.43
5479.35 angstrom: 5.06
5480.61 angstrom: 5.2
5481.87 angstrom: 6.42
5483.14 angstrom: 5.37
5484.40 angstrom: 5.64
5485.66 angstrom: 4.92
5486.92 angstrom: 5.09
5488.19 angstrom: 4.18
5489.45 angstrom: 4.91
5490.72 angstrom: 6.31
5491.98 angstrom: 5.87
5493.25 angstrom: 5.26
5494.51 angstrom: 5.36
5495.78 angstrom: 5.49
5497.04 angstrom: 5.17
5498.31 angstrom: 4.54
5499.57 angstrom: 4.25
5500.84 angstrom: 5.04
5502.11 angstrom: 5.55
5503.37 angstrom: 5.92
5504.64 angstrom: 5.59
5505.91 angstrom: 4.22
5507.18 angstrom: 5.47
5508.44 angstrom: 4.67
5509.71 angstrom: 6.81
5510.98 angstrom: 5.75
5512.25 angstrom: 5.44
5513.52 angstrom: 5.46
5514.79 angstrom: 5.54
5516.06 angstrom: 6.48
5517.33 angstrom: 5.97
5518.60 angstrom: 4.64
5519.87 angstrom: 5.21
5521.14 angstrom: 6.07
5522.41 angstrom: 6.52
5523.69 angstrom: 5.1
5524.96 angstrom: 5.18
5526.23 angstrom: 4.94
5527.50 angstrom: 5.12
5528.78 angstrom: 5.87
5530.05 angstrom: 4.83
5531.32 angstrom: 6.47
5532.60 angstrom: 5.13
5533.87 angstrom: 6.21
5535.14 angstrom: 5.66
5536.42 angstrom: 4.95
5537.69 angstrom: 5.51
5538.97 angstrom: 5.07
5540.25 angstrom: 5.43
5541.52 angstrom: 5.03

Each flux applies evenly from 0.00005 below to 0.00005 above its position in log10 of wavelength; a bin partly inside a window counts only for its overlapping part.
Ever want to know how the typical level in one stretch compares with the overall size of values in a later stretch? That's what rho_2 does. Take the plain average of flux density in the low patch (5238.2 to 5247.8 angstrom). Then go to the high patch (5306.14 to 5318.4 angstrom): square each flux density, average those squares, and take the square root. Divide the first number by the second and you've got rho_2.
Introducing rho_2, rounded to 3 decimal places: 1.029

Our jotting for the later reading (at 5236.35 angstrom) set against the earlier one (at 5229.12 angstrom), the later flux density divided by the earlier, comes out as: 0.97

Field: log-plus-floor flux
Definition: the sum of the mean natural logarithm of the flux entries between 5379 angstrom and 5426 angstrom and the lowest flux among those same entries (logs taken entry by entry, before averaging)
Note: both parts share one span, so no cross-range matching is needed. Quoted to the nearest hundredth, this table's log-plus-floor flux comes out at 5.84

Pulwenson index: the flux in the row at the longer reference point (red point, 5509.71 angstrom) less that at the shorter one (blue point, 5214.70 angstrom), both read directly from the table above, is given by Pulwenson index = 2.2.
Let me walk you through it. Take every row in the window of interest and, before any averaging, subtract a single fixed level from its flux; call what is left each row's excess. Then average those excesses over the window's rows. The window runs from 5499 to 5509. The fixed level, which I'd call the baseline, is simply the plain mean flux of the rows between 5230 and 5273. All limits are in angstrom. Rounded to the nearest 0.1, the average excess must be -0.4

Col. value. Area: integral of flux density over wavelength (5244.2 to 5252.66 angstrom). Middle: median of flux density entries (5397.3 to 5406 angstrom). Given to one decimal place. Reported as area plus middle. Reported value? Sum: 52.4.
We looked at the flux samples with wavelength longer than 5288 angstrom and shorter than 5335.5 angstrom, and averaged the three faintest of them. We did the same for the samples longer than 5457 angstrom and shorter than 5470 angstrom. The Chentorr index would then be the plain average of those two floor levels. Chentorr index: 4.76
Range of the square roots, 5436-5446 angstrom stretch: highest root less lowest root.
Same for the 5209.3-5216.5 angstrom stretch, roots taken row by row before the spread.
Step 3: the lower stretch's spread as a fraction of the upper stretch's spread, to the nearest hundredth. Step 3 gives 0.61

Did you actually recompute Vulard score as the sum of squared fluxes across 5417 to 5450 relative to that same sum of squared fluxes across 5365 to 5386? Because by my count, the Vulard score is 1.5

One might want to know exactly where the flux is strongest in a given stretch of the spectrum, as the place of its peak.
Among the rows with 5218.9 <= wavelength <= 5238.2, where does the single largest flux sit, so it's 5232.74 angstrom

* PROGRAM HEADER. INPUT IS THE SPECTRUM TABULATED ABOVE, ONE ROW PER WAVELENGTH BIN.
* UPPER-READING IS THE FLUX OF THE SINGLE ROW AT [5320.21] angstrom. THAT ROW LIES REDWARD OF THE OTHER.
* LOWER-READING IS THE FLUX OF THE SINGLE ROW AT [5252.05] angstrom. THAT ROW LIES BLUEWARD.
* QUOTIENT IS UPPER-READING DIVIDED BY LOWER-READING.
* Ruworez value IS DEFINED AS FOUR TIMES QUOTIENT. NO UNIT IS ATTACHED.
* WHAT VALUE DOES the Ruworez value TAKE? 3.6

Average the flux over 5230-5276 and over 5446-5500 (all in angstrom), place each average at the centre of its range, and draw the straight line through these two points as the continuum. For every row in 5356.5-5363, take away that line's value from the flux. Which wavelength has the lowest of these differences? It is 5358.32 angstrom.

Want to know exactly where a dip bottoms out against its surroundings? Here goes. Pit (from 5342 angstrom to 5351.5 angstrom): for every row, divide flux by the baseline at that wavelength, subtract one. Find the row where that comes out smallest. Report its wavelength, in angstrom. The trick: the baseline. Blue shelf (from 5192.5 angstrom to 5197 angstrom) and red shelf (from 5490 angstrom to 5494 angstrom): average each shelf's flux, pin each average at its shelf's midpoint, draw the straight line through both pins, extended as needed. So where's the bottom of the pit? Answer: 5344.77 angstrom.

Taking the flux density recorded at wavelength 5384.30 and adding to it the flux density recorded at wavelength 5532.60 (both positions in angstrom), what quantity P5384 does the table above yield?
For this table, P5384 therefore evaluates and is 9.9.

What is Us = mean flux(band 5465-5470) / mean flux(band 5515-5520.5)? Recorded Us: 0.97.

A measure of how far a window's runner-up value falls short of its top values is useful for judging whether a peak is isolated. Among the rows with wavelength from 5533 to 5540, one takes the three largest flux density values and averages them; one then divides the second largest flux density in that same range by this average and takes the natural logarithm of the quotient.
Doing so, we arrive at -0.023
